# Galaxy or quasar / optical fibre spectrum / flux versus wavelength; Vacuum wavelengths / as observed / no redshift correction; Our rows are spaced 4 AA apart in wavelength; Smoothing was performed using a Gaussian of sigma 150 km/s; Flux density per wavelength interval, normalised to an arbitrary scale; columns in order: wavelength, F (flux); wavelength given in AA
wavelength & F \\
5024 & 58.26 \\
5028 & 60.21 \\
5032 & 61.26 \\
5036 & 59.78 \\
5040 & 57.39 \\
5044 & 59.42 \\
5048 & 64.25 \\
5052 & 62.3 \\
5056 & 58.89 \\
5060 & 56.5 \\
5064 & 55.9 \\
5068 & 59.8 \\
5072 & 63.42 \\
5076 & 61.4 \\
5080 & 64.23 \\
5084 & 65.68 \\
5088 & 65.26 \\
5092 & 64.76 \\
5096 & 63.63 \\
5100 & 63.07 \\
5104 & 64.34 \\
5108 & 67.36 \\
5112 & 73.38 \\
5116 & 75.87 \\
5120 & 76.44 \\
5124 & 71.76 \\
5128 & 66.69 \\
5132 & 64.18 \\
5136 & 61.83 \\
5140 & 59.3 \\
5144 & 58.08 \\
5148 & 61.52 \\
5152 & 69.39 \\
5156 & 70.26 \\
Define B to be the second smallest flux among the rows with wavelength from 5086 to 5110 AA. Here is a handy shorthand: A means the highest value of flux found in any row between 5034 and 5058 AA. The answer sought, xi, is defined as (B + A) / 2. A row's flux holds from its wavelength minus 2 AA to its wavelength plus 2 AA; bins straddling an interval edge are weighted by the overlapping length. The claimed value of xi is 64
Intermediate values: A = 64.25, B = 63.63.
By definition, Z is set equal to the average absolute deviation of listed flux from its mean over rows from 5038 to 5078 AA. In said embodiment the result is 2.33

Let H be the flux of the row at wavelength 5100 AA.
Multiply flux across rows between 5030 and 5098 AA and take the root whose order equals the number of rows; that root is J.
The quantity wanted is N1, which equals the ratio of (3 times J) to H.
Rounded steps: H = 63.07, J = 61.3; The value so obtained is 2.9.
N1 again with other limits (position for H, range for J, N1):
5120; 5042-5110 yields 2.4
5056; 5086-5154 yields 3.4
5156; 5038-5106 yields 2.6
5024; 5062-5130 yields 3.4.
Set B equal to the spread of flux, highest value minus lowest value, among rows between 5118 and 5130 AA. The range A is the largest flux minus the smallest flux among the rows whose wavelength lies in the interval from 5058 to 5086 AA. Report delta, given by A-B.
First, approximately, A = 10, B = 10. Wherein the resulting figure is 0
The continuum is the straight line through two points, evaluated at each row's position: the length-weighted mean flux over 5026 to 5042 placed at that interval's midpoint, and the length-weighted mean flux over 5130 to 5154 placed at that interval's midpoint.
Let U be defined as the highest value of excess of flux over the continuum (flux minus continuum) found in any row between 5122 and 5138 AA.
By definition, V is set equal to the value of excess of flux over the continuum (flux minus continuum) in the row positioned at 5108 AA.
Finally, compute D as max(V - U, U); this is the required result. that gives 9.8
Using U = 10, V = 6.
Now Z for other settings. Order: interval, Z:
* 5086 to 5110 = 1.06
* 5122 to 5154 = 3.91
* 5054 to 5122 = 4.22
